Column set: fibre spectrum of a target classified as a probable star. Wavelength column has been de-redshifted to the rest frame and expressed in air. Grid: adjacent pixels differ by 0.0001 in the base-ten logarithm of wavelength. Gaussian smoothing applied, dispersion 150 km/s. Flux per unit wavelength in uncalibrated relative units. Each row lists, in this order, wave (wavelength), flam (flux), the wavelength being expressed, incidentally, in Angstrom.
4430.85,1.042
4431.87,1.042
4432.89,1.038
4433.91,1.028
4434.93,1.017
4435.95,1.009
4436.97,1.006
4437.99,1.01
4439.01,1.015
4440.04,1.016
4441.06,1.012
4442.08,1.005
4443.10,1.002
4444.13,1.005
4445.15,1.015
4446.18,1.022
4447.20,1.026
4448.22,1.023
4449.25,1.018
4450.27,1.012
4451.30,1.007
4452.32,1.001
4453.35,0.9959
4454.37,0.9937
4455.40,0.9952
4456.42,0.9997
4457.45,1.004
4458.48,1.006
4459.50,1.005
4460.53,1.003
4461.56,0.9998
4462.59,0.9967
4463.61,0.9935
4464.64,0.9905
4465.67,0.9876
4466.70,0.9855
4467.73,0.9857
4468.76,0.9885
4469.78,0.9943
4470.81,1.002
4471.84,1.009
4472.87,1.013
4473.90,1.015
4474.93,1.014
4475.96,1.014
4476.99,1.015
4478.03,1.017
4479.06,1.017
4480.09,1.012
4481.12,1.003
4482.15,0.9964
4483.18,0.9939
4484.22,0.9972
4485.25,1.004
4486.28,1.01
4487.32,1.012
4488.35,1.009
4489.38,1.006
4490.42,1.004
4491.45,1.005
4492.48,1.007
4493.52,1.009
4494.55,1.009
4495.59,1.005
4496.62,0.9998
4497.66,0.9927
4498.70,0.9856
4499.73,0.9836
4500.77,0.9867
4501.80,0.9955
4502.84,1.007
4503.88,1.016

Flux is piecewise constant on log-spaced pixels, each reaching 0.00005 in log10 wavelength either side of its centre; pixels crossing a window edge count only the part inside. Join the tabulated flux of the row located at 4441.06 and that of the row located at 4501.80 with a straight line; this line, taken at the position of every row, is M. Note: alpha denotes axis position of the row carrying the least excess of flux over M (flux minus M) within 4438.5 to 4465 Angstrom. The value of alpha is 4464.64 Angstrom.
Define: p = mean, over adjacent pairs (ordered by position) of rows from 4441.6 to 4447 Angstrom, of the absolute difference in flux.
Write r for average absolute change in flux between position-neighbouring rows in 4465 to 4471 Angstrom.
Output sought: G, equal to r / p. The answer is 0.6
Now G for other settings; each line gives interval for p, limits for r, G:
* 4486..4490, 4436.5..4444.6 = 1.4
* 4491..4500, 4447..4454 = 1.4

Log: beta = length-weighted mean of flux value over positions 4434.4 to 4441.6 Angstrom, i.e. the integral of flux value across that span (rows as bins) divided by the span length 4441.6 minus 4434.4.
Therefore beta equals 1.01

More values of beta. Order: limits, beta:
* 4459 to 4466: 1.00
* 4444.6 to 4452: 1.02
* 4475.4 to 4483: 1.01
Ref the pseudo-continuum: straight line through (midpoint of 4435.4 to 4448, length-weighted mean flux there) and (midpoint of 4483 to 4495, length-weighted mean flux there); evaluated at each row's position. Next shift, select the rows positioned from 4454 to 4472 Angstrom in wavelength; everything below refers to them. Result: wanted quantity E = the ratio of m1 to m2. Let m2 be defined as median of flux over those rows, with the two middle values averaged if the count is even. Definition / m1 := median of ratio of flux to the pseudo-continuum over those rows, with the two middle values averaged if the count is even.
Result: 0.991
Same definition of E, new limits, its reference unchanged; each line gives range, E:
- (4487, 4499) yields 0.995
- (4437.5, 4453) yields 0.989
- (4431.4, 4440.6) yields 0.987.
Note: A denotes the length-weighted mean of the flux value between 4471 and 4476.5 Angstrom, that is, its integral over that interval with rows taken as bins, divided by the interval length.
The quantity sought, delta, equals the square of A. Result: 1.03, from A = 1.01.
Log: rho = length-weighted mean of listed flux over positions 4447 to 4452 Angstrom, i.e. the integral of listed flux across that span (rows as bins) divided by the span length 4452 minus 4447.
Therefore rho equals 1.02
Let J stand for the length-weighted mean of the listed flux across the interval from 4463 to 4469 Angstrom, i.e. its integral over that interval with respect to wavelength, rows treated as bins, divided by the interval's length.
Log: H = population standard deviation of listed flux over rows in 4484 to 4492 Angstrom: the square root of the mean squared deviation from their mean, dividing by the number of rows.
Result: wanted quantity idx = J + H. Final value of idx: 0.99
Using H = 0.0043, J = 0.99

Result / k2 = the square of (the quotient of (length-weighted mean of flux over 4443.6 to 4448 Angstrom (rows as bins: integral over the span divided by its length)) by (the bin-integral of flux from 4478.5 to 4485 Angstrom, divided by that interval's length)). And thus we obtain 1.03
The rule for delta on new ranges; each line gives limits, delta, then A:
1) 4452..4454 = 1.00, 1.00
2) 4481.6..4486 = 1.00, 1.00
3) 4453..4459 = 1.00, 1.00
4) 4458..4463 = 1.00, 1.00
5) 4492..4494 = 1.01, 1.01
